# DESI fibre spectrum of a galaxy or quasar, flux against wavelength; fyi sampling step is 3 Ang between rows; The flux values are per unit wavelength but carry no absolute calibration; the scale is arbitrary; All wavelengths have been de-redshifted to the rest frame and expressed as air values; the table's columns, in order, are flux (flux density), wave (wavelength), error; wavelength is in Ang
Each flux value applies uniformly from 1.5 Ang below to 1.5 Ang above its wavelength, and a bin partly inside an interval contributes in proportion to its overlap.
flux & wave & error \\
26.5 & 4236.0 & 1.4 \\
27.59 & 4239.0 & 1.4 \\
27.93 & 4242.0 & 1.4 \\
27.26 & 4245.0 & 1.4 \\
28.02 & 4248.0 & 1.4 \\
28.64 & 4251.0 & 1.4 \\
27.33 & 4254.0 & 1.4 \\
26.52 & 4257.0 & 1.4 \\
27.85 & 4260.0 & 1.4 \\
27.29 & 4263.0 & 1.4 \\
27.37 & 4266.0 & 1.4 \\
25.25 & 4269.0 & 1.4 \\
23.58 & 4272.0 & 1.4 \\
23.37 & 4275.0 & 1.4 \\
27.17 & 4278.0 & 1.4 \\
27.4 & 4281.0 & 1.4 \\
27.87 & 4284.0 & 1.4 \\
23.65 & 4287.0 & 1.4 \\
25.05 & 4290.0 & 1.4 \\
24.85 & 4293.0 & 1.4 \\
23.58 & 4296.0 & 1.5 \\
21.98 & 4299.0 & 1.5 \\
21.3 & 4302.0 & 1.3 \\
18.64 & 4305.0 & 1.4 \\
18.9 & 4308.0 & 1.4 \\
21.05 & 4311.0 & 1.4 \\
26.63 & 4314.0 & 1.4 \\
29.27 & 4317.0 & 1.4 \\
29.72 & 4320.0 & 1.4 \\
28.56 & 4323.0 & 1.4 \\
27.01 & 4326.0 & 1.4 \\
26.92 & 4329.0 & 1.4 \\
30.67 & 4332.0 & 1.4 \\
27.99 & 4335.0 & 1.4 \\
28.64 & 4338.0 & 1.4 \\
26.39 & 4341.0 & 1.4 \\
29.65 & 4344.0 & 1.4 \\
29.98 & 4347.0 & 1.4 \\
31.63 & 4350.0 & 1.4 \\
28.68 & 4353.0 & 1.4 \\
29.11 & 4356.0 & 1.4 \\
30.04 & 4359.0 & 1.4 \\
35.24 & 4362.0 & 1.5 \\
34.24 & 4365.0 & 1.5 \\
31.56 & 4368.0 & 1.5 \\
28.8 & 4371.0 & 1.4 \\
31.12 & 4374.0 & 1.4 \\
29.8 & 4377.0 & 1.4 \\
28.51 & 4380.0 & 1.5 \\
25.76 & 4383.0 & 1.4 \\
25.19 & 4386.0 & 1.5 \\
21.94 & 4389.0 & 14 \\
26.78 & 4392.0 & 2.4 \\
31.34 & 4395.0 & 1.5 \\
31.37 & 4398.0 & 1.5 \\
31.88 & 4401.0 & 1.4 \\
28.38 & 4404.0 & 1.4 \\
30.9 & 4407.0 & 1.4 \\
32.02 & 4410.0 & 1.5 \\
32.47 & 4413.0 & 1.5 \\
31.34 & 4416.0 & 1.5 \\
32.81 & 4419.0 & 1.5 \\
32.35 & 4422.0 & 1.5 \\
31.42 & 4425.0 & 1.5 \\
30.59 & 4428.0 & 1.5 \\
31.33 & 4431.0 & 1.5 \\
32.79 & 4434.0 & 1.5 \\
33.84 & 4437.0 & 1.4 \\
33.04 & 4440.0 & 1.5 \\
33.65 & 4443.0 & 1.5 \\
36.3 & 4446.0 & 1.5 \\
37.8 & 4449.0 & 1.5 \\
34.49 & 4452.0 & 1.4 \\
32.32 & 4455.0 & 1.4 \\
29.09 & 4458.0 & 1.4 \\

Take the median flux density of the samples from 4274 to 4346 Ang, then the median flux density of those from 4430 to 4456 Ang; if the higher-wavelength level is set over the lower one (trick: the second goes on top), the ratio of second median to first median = 1.26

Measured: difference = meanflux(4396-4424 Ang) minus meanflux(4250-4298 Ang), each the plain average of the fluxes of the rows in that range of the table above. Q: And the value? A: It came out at 5.5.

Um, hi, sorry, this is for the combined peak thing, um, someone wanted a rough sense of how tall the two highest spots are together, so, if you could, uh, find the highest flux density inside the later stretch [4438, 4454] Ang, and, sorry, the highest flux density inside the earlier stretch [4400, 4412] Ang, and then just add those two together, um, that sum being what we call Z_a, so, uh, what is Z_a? 69.8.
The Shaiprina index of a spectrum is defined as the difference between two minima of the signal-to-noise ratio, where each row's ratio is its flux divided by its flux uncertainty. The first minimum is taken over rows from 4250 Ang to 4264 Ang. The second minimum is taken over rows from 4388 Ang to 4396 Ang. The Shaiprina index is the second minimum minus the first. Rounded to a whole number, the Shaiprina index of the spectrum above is -17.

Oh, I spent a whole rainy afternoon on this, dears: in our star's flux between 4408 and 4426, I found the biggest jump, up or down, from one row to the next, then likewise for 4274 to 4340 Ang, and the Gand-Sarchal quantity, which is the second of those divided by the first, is 3.8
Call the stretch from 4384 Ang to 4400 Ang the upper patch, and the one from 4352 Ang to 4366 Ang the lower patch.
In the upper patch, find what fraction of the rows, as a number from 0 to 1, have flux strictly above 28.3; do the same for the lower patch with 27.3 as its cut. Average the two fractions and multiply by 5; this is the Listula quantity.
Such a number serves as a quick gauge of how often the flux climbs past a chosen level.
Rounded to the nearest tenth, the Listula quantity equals 3.5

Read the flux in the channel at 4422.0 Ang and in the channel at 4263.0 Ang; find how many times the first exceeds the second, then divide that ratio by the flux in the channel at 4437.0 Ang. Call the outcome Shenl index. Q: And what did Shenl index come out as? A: 0.035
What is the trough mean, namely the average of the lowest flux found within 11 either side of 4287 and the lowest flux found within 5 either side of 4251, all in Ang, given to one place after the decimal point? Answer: 25.5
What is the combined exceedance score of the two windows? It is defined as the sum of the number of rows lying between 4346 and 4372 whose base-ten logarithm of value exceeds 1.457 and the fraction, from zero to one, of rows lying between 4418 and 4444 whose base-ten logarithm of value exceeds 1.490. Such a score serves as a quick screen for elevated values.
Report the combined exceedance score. 9.9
